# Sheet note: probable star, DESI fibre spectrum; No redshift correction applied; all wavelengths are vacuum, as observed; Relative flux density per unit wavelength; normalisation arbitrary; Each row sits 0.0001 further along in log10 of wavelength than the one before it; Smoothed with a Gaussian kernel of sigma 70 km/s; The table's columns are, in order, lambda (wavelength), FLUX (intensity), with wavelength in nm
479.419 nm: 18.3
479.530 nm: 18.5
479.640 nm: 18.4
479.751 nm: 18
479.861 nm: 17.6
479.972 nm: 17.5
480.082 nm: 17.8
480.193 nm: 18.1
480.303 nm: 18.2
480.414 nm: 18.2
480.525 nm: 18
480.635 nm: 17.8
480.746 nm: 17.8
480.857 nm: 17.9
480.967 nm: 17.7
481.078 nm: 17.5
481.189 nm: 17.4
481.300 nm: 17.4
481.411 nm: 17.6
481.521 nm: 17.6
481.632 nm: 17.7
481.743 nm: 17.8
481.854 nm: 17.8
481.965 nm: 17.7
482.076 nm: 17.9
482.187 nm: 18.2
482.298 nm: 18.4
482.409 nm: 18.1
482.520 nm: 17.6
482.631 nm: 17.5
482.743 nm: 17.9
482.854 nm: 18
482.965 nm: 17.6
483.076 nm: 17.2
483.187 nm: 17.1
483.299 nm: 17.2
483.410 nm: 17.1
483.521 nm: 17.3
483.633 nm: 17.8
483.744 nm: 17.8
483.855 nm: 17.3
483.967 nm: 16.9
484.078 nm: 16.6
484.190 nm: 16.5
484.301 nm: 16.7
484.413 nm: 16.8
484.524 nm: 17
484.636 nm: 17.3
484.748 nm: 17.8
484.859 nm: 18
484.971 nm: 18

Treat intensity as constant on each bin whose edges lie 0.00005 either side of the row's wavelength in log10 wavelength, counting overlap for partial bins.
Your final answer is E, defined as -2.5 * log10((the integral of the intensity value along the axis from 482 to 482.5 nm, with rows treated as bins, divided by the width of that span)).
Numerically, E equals -3.144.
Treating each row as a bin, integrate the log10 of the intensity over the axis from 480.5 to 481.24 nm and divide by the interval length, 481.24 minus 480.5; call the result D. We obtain 1.25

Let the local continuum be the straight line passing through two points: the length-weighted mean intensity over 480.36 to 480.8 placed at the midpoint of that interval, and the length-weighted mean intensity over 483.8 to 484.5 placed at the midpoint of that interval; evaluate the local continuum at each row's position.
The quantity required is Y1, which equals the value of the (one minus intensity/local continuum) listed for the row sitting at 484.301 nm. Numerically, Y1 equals 0.003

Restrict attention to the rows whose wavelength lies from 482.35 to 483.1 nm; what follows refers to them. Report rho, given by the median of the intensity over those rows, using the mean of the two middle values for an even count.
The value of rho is 17.6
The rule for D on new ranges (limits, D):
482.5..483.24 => 1.24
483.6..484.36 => 1.23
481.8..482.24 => 1.25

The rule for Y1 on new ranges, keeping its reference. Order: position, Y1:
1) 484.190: 0.018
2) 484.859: -0.086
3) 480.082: 0.017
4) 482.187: -0.044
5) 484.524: -0.019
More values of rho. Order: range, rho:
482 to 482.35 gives 18.2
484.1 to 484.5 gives 16.7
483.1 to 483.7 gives 17.2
